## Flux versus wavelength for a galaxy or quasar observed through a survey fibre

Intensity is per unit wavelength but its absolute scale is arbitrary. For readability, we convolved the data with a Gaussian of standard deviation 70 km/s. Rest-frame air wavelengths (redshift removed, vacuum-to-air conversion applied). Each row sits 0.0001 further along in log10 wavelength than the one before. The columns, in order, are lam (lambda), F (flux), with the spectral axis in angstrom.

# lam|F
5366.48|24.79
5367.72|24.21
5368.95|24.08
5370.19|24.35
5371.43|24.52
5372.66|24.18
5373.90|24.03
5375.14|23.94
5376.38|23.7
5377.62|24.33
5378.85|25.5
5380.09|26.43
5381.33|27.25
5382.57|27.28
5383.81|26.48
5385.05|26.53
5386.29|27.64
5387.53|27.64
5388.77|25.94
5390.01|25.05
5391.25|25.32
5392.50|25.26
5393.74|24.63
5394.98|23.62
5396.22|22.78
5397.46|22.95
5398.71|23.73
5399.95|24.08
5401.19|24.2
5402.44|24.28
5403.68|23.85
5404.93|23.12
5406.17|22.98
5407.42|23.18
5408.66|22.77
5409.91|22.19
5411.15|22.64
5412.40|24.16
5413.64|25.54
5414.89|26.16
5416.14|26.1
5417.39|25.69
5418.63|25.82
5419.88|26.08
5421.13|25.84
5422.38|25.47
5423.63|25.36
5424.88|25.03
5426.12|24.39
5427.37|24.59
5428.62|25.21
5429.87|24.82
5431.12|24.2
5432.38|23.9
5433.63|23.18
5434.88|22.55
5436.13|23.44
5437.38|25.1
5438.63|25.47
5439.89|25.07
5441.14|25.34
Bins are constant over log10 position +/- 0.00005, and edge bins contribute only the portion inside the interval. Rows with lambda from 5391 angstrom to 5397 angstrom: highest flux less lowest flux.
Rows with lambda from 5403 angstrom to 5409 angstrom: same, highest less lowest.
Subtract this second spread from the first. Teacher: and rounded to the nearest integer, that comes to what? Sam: 1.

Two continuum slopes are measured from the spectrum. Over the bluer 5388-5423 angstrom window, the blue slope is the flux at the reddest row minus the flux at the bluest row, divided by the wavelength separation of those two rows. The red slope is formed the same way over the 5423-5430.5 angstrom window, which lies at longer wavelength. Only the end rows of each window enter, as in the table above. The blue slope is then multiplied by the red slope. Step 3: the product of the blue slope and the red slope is 0.0012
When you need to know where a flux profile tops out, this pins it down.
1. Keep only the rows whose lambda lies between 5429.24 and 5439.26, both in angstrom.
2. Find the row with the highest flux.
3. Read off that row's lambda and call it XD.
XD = 5438.63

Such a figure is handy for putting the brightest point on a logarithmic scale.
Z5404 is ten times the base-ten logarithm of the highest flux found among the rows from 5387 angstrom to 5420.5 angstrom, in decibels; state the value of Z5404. 14.4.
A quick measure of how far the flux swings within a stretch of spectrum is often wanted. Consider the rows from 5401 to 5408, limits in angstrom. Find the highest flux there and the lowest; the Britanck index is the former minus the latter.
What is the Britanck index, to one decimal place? 1.3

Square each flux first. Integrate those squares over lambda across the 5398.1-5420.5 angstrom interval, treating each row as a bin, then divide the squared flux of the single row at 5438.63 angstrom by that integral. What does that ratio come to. 0.049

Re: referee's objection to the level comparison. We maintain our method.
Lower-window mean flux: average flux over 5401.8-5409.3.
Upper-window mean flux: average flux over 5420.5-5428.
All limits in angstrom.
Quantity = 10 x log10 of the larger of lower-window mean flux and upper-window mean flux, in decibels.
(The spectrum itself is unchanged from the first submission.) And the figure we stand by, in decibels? 14.0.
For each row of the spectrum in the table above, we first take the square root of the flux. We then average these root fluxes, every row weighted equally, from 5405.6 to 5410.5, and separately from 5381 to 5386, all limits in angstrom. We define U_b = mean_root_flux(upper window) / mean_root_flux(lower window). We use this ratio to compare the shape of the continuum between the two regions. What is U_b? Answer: 0.92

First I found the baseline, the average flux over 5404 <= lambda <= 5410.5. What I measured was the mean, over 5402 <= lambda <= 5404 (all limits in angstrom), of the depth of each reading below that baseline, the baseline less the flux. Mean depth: -1.2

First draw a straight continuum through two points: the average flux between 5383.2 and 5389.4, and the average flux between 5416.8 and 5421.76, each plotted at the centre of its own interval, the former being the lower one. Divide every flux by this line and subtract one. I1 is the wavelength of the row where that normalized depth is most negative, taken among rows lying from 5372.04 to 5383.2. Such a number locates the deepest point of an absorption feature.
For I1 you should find 5376.38 angstrom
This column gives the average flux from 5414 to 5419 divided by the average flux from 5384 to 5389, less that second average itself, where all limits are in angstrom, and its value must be -26.0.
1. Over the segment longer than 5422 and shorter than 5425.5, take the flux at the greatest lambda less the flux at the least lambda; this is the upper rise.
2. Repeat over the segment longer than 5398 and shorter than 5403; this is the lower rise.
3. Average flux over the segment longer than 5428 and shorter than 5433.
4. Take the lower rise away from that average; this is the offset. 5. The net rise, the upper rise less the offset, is -24.4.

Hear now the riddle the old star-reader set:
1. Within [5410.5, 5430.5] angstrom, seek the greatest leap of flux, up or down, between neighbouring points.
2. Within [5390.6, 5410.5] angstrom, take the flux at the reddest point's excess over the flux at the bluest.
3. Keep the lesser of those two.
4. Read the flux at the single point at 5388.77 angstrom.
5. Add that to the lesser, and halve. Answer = 11.4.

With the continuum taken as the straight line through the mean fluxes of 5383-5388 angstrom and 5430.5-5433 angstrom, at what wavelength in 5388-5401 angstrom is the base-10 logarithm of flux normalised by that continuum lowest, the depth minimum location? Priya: 5396.22 angstrom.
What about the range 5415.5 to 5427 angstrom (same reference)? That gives 5426.12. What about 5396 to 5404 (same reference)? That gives 5396.22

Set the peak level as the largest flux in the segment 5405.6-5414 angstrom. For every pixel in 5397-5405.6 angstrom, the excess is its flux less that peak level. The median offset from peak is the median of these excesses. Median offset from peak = -1.7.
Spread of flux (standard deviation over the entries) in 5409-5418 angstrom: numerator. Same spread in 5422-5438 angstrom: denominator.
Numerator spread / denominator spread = 1.8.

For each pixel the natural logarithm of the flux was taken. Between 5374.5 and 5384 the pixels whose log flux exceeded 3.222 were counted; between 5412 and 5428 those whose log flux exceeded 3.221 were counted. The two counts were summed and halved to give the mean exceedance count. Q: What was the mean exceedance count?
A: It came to 7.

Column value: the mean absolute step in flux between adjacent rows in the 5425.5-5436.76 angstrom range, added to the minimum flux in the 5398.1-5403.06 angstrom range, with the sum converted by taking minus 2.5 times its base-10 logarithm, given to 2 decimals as -3.46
